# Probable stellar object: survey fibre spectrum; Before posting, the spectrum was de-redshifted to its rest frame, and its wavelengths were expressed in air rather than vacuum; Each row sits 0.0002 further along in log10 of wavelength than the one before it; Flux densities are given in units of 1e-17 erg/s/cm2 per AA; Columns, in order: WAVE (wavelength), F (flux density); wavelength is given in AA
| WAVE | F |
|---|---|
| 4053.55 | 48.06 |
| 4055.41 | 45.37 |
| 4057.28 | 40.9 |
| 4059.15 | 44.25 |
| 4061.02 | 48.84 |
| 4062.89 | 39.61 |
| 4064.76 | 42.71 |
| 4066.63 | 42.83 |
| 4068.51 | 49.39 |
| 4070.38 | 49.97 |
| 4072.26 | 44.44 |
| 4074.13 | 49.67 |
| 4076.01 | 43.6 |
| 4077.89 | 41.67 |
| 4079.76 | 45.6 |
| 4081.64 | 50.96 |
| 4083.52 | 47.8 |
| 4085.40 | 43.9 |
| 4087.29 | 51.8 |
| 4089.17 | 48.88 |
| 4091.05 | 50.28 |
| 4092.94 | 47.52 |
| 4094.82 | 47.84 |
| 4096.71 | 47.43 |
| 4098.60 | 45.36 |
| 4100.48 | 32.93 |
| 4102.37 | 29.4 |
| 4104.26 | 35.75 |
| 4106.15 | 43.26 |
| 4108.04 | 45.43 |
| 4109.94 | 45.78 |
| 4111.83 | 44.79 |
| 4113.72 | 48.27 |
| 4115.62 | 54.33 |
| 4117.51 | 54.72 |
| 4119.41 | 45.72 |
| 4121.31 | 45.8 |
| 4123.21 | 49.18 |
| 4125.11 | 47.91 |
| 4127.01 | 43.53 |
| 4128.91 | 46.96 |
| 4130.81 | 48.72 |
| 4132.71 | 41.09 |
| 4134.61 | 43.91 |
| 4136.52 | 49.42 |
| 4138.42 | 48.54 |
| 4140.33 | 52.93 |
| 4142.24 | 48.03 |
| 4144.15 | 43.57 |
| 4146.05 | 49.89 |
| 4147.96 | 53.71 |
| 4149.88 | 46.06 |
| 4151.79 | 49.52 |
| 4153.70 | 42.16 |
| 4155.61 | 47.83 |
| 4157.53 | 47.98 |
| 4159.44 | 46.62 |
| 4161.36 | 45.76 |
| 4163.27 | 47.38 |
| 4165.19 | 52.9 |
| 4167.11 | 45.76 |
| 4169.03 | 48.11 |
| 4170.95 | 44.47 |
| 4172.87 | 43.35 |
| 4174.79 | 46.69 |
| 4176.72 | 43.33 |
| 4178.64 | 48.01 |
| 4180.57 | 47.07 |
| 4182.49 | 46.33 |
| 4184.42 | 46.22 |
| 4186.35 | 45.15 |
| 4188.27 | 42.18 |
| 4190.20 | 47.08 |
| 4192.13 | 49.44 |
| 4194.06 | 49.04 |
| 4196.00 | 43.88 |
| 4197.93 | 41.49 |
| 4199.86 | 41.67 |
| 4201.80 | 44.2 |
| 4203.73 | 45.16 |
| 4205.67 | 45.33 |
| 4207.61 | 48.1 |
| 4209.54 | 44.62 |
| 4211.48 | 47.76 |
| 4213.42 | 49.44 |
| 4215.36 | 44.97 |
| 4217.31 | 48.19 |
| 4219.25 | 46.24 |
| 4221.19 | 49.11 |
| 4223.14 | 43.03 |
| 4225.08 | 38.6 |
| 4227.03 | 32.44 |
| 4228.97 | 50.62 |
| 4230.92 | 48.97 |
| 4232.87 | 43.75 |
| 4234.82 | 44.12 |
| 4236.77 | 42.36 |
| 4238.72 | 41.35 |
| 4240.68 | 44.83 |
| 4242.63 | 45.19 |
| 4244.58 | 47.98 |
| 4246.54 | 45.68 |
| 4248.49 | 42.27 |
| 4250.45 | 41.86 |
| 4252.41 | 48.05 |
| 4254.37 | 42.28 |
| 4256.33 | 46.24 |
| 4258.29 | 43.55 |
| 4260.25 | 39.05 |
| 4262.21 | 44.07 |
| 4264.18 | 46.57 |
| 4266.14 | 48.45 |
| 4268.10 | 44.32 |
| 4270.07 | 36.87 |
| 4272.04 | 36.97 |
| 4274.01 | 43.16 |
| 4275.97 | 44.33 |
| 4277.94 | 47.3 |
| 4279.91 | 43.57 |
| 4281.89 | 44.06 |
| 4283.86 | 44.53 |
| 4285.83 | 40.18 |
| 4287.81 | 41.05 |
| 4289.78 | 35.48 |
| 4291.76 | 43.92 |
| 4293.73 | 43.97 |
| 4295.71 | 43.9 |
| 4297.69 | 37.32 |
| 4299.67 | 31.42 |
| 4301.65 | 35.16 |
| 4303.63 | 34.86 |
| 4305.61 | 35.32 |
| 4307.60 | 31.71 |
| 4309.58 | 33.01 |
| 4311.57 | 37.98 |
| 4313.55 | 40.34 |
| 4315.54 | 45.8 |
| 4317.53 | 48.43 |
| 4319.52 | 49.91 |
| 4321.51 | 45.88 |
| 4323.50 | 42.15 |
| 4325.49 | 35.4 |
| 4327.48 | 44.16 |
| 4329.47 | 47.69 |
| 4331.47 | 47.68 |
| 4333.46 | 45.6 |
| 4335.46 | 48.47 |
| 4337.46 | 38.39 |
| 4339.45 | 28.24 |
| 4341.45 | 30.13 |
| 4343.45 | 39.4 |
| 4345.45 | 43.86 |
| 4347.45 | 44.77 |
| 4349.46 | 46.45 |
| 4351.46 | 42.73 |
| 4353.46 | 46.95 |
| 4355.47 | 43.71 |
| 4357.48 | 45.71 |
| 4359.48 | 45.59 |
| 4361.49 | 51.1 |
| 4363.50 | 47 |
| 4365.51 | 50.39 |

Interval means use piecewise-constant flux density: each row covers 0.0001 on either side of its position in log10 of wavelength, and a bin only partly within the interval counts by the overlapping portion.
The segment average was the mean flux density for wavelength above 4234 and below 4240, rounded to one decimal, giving 42.6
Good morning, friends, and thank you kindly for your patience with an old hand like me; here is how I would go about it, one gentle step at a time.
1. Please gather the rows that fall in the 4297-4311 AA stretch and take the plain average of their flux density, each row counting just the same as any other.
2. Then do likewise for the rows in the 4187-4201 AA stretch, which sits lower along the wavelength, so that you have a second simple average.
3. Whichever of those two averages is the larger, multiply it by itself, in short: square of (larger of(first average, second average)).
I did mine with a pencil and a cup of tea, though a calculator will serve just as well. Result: 2022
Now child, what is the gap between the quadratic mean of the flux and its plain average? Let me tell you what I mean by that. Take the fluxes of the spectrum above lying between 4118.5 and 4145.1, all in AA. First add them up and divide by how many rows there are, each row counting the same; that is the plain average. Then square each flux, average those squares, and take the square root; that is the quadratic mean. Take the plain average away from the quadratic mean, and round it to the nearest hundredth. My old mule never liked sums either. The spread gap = 0.09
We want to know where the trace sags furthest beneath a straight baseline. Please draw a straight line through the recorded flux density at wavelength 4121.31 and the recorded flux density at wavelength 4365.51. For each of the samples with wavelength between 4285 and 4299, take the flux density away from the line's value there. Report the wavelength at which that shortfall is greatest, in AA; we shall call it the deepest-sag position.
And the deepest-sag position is 4289.78 AA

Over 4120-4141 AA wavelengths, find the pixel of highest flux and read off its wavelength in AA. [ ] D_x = 4140.33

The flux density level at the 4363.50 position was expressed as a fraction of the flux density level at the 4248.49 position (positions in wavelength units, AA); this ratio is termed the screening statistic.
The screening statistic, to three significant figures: 1.11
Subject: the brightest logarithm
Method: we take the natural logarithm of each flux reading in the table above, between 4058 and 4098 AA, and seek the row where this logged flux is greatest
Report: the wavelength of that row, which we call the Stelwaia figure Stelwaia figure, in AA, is 4087.29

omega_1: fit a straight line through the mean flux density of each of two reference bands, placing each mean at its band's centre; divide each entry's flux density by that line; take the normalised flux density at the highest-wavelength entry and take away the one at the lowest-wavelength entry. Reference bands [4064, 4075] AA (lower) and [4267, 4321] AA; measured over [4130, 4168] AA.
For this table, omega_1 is -0.04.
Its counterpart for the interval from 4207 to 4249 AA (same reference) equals -0.11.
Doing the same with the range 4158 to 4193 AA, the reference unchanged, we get 0.09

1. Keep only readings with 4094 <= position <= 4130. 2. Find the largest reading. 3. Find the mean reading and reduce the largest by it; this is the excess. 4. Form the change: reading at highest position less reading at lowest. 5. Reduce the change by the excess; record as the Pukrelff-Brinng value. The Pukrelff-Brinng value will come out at -10.6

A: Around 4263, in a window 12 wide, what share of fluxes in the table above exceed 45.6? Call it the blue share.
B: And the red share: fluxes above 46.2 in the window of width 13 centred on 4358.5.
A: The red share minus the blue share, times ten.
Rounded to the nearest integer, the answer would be 2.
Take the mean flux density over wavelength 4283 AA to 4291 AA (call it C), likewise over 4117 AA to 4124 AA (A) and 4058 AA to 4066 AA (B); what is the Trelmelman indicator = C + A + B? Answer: 133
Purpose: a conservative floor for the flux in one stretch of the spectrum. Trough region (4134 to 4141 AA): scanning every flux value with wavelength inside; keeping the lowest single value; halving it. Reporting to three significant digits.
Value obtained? 22.0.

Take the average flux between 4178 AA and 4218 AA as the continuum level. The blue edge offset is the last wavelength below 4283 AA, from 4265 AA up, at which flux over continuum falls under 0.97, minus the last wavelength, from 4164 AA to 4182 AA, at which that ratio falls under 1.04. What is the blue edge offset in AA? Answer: 101.3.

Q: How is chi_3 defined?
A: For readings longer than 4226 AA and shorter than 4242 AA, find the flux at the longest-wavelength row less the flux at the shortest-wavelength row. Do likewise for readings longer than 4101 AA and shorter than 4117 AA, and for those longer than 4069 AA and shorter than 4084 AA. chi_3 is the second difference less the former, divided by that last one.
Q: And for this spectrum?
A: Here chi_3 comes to -5.8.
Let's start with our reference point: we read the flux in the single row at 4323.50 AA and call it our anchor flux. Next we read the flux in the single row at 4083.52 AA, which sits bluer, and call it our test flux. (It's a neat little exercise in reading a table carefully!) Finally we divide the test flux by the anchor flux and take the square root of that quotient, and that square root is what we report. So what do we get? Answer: 1.06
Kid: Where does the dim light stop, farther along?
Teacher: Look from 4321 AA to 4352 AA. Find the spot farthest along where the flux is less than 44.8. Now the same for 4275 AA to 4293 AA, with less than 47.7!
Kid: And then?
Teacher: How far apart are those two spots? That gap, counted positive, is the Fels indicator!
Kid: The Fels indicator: 59.7 AA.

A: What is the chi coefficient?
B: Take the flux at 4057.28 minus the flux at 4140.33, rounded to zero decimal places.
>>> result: -12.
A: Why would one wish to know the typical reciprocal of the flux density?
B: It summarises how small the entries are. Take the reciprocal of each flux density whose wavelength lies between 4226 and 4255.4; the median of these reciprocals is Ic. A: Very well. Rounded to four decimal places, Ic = 0.0227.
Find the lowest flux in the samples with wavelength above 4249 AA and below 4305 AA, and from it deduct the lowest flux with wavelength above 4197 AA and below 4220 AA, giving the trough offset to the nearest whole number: -10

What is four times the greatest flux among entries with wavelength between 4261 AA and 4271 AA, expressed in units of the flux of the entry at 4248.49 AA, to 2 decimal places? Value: 4.58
